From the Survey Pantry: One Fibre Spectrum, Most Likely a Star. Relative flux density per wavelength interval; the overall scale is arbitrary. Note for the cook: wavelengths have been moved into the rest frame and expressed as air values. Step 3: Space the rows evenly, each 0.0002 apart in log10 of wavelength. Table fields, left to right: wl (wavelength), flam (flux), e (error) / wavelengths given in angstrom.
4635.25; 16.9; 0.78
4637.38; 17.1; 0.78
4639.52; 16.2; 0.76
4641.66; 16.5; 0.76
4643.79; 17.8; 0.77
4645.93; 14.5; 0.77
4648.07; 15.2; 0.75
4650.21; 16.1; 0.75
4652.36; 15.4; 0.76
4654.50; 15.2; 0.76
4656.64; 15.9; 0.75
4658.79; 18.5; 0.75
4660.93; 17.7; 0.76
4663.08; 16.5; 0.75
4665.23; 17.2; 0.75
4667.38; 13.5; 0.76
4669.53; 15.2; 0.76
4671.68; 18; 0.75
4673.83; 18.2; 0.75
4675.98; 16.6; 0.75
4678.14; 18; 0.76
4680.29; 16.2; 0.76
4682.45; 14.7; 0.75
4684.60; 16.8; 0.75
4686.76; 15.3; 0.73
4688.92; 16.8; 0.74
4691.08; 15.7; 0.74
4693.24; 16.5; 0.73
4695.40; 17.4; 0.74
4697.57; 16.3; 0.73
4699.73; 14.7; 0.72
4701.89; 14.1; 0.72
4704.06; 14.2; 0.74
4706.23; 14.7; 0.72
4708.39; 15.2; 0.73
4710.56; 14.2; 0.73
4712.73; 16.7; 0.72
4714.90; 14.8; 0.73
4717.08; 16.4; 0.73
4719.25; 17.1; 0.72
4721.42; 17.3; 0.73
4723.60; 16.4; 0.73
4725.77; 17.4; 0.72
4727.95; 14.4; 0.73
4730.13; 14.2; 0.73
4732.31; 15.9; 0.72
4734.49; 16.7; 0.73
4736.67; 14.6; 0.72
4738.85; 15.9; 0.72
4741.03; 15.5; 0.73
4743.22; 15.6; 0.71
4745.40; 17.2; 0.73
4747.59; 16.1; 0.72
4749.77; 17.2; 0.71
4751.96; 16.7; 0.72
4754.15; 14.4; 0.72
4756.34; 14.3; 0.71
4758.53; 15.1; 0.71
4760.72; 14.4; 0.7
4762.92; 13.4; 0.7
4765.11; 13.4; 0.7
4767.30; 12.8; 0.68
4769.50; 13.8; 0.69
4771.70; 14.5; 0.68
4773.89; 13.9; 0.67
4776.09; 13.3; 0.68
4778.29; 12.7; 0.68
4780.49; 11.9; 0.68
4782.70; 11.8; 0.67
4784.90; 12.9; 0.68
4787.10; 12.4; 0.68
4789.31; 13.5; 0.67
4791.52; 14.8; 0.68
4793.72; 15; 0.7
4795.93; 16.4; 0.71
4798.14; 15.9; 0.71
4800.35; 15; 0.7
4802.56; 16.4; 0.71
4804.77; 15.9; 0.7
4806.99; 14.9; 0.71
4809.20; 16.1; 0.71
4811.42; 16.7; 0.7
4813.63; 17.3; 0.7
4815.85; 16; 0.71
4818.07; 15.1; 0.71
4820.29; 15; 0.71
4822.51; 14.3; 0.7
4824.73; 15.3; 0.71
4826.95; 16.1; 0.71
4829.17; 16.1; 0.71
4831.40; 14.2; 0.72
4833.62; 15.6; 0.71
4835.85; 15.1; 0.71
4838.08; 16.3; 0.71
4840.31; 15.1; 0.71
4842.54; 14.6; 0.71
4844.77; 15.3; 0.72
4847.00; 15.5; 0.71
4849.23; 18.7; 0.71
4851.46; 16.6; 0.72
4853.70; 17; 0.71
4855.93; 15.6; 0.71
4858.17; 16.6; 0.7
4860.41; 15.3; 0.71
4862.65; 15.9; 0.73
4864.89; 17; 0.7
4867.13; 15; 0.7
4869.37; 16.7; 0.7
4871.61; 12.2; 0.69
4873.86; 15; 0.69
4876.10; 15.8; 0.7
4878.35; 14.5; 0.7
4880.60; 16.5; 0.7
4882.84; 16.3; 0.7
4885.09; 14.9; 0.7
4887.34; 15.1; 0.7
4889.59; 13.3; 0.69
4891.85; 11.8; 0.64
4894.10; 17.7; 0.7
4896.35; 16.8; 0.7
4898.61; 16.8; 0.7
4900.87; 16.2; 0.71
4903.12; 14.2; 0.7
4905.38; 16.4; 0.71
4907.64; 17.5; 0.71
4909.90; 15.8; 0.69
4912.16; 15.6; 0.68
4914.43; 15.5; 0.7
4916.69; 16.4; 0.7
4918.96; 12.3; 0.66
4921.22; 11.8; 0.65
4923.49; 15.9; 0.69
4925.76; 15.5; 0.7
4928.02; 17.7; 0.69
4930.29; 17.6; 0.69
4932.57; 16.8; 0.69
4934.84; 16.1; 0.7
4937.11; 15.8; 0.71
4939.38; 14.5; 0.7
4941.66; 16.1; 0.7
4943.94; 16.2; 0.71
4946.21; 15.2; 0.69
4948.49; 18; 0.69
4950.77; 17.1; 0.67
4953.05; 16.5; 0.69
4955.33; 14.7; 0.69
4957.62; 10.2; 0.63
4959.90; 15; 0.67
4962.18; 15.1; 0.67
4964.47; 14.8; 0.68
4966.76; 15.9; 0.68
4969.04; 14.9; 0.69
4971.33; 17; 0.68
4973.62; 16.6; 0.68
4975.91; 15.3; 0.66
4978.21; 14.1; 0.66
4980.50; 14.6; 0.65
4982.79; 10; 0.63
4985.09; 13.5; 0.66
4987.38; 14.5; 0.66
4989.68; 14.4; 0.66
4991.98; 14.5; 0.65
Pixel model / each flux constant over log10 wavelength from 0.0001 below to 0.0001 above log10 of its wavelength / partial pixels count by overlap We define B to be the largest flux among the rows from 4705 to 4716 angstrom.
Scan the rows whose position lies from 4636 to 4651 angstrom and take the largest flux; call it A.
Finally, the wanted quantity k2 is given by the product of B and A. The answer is 297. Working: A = 17.8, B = 16.7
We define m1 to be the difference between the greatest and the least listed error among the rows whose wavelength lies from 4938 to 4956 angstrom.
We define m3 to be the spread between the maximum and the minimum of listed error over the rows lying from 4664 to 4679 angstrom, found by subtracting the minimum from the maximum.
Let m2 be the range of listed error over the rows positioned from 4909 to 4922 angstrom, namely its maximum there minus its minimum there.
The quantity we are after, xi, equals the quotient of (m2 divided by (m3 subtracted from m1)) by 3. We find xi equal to 0.6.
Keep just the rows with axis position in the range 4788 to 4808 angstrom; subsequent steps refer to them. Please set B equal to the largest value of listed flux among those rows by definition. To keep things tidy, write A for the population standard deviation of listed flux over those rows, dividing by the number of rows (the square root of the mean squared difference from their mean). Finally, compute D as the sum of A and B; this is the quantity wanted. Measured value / 17.3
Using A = 0.88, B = 16.4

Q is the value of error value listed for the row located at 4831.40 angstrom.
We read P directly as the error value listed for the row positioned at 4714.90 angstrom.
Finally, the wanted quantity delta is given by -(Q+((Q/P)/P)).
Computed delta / -2.07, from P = 0.730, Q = 0.72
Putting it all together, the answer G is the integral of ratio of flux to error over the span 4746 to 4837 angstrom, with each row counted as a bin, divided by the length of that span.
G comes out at 21.1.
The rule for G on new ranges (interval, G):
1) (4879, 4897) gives 22.0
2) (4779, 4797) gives 19.8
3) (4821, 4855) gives 22.1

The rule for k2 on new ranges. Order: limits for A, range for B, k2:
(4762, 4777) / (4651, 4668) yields 268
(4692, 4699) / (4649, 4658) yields 280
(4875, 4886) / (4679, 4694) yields 277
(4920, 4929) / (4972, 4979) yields 294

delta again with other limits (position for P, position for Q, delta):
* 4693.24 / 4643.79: -2.21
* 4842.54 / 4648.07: -2.24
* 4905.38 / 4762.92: -2.09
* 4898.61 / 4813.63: -2.13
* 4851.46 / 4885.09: -2.05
